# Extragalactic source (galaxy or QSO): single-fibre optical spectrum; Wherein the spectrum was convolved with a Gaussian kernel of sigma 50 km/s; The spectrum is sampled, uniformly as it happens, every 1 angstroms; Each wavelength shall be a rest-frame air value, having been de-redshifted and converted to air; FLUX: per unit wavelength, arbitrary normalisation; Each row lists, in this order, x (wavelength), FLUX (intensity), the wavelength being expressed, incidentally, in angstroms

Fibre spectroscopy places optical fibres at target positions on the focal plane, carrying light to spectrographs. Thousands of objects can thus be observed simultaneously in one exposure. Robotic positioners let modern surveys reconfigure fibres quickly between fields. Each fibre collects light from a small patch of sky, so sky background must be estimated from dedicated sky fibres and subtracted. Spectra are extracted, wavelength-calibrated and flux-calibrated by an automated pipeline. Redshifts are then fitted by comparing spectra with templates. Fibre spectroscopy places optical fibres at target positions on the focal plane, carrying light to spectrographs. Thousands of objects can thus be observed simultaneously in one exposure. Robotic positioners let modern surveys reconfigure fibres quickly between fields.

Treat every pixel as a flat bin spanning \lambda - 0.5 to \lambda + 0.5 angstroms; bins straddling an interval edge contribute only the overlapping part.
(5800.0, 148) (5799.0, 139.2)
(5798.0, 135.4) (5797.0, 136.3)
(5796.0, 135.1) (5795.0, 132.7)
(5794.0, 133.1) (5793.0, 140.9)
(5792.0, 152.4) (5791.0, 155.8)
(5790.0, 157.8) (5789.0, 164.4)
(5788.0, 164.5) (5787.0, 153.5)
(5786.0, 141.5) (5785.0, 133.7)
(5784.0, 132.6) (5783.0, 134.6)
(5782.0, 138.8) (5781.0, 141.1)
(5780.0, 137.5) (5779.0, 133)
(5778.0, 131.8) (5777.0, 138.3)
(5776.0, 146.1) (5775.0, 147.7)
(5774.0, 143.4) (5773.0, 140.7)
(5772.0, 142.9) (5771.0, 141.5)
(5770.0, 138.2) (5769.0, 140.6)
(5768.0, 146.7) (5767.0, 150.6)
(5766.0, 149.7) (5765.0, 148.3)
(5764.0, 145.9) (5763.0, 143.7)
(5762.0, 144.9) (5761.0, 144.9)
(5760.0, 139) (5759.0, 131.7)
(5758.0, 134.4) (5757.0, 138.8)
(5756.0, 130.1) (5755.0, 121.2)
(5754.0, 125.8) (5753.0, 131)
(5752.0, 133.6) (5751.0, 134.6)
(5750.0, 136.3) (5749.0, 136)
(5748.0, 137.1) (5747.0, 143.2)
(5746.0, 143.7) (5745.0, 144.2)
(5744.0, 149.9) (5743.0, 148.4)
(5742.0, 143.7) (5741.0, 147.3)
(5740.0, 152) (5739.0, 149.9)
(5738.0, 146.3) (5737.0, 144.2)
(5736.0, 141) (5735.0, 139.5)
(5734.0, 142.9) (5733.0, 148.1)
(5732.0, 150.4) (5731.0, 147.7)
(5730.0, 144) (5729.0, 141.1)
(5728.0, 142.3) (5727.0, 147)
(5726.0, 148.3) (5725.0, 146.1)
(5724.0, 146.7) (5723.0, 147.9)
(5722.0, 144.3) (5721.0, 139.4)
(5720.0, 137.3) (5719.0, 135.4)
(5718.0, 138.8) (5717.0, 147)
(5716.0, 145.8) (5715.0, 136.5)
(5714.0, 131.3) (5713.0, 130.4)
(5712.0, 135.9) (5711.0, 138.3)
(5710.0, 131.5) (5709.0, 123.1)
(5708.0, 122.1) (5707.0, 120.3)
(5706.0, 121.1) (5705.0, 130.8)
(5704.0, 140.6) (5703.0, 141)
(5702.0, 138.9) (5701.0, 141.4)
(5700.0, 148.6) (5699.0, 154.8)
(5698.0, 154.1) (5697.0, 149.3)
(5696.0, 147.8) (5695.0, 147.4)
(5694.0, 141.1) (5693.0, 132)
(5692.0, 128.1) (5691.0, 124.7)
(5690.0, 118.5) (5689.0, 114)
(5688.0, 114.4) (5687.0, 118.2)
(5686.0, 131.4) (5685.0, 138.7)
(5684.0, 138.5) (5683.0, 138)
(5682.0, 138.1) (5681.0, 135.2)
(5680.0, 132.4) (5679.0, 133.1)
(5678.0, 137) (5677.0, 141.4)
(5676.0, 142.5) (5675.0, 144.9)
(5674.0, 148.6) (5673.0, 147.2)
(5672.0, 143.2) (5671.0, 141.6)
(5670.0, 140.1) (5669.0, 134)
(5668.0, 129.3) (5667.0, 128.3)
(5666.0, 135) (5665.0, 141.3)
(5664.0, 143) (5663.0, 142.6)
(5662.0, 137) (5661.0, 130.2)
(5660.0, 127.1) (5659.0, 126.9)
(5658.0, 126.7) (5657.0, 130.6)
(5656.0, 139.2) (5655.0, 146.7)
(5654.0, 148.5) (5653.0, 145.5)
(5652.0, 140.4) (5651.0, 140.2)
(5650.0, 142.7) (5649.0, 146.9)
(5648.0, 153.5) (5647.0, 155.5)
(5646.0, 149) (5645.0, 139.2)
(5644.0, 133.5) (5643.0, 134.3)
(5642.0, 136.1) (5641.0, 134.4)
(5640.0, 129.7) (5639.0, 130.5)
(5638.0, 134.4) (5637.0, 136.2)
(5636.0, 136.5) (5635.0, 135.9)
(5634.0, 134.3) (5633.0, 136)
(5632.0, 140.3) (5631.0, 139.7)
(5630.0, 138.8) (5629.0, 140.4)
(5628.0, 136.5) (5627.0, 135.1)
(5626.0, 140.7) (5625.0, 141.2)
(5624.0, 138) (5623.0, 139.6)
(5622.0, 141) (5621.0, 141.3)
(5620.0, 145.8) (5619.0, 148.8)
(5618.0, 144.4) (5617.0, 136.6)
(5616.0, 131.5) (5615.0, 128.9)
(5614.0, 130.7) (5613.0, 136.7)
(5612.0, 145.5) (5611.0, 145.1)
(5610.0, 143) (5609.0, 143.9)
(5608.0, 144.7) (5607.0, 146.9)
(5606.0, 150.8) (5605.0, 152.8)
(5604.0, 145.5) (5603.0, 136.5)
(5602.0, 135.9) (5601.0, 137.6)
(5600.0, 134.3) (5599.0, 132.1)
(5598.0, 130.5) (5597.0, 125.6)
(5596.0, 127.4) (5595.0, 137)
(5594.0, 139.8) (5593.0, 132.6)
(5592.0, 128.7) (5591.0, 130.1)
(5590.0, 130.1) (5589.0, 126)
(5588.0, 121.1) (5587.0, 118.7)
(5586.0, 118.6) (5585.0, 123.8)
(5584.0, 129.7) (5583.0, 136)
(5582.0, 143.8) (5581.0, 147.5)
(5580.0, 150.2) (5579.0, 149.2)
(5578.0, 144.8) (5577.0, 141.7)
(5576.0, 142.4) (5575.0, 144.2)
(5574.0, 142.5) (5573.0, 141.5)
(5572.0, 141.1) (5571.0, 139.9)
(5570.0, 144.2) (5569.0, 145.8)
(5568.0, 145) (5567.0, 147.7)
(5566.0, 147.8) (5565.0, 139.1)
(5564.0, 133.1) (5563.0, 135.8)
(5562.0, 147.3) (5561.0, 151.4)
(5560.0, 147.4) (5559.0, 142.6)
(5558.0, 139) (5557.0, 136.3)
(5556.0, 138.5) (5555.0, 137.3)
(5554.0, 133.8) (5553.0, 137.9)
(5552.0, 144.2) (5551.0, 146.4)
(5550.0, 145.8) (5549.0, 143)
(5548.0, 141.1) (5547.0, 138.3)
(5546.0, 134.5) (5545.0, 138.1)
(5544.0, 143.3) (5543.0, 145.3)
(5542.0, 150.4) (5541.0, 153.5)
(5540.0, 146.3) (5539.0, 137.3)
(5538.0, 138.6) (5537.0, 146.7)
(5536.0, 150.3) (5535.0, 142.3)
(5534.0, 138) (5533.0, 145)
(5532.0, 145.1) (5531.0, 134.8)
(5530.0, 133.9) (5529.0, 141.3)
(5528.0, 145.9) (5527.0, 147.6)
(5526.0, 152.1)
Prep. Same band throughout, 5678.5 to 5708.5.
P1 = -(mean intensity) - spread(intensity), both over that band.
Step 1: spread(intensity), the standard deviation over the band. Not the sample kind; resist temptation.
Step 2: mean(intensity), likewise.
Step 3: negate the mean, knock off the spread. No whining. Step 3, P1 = -146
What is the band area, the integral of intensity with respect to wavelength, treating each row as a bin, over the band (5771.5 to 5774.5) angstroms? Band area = 427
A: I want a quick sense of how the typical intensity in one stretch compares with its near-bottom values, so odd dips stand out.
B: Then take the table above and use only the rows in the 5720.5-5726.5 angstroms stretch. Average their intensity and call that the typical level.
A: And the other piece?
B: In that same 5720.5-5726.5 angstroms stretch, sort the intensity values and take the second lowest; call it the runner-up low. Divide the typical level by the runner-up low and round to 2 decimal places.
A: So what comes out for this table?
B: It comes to 1.01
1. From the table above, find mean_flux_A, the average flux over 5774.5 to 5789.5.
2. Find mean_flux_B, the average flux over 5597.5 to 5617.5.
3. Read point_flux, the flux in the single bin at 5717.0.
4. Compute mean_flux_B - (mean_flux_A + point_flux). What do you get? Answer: -150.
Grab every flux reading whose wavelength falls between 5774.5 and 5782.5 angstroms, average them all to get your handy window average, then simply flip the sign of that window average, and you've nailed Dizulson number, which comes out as -139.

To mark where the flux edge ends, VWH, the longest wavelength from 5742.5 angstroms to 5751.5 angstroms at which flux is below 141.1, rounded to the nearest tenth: 5751.0 angstroms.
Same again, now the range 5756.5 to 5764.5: 5760.0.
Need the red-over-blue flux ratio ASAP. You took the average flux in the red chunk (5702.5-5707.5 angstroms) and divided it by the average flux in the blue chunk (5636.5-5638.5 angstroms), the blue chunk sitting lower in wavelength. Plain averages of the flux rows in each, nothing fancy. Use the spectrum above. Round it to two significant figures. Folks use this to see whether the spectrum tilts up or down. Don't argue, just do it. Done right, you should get 0.97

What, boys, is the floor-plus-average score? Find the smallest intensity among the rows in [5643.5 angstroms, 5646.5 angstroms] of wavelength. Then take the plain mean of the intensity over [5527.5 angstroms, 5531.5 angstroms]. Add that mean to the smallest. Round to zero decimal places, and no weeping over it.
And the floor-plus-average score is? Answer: 272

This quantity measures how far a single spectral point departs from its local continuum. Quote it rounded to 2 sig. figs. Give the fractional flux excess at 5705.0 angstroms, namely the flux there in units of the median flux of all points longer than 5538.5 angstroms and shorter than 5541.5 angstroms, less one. -0.11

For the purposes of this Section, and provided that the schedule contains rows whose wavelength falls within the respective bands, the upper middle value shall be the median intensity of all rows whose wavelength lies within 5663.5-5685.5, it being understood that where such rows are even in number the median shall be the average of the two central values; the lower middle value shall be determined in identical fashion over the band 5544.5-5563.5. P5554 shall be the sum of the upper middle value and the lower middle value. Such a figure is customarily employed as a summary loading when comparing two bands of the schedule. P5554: 277.6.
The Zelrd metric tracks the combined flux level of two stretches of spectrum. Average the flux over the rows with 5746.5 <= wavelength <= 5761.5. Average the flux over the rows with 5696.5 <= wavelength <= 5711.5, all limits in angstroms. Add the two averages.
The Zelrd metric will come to 272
